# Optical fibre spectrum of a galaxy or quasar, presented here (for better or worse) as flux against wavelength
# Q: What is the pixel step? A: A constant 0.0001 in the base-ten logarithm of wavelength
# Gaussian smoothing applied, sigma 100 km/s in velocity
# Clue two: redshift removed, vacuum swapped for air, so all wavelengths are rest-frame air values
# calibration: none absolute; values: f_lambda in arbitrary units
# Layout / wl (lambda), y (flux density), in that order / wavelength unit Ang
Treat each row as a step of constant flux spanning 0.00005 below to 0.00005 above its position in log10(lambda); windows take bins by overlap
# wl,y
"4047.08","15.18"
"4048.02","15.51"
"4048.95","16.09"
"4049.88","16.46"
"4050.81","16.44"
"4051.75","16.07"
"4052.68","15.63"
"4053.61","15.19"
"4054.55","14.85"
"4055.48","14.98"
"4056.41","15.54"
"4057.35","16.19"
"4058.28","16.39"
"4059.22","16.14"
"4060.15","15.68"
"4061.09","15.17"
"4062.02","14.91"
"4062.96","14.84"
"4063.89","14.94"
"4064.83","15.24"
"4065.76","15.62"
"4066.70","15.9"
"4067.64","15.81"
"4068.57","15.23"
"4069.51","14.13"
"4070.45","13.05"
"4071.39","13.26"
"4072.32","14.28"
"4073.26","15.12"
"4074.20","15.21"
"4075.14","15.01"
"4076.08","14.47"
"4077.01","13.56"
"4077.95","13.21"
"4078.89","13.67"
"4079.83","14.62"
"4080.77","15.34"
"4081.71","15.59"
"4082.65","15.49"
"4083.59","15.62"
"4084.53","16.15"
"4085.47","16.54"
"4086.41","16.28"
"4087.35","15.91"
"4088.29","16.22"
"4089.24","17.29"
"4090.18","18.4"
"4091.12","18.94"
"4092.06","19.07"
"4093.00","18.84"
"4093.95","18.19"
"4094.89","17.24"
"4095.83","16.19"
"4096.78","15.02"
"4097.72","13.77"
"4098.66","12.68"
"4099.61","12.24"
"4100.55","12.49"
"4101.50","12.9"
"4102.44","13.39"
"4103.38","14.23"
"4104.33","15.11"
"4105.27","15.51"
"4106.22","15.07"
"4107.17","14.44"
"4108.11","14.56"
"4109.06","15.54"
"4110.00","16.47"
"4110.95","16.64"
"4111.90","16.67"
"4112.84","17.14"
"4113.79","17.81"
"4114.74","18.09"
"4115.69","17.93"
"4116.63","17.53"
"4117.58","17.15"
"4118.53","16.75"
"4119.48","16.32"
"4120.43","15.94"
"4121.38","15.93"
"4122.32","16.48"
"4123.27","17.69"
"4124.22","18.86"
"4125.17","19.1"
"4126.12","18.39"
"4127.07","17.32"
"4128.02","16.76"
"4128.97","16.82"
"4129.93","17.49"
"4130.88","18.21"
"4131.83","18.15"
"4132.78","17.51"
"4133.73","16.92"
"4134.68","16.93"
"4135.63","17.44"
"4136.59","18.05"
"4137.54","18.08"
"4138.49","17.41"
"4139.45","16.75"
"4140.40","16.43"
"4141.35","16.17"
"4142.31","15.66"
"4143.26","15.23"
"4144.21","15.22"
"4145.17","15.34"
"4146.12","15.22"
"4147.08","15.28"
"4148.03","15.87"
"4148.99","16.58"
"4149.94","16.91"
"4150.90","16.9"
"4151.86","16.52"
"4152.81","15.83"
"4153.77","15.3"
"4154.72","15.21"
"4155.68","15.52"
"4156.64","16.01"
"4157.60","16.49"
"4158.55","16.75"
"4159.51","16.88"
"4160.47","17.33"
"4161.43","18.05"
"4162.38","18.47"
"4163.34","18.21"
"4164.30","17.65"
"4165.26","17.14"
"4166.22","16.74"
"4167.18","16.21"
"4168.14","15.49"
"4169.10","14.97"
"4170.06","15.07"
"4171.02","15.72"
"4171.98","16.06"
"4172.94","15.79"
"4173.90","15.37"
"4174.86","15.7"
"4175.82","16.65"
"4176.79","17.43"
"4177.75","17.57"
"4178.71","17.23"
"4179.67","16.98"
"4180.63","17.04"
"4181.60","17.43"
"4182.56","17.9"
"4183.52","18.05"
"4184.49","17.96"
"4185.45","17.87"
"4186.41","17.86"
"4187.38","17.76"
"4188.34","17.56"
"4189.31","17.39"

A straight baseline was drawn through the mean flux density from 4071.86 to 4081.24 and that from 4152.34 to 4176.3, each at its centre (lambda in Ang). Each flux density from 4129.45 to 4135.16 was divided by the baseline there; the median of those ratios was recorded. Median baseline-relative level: 1.12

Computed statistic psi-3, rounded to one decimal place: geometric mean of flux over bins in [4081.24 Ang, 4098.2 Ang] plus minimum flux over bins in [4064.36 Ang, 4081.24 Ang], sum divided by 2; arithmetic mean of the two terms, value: 14.8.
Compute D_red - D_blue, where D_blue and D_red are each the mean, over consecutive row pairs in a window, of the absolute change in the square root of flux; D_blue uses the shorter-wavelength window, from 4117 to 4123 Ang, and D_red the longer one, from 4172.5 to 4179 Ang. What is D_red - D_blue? 0.0172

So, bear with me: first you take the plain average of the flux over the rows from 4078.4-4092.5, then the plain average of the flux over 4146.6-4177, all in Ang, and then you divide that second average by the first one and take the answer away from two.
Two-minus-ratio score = 1.00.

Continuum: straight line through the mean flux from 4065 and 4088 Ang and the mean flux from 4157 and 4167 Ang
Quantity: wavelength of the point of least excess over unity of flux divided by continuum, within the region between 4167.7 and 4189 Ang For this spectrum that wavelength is 4169.10 Ang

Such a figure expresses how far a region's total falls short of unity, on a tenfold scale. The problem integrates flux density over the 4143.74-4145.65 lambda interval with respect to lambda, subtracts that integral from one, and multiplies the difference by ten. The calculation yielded -282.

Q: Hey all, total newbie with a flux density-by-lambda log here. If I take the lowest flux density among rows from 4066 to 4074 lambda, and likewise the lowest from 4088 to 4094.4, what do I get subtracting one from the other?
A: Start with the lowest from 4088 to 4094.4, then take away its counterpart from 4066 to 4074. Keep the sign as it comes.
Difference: 3.2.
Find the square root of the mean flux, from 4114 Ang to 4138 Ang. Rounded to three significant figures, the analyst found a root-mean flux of 4.18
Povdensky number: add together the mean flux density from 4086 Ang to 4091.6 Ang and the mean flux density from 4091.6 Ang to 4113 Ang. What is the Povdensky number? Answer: 32.5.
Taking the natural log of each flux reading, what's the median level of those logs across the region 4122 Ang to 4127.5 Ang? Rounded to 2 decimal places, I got 2.89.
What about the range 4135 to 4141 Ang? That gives 2.86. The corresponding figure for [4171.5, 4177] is 2.77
